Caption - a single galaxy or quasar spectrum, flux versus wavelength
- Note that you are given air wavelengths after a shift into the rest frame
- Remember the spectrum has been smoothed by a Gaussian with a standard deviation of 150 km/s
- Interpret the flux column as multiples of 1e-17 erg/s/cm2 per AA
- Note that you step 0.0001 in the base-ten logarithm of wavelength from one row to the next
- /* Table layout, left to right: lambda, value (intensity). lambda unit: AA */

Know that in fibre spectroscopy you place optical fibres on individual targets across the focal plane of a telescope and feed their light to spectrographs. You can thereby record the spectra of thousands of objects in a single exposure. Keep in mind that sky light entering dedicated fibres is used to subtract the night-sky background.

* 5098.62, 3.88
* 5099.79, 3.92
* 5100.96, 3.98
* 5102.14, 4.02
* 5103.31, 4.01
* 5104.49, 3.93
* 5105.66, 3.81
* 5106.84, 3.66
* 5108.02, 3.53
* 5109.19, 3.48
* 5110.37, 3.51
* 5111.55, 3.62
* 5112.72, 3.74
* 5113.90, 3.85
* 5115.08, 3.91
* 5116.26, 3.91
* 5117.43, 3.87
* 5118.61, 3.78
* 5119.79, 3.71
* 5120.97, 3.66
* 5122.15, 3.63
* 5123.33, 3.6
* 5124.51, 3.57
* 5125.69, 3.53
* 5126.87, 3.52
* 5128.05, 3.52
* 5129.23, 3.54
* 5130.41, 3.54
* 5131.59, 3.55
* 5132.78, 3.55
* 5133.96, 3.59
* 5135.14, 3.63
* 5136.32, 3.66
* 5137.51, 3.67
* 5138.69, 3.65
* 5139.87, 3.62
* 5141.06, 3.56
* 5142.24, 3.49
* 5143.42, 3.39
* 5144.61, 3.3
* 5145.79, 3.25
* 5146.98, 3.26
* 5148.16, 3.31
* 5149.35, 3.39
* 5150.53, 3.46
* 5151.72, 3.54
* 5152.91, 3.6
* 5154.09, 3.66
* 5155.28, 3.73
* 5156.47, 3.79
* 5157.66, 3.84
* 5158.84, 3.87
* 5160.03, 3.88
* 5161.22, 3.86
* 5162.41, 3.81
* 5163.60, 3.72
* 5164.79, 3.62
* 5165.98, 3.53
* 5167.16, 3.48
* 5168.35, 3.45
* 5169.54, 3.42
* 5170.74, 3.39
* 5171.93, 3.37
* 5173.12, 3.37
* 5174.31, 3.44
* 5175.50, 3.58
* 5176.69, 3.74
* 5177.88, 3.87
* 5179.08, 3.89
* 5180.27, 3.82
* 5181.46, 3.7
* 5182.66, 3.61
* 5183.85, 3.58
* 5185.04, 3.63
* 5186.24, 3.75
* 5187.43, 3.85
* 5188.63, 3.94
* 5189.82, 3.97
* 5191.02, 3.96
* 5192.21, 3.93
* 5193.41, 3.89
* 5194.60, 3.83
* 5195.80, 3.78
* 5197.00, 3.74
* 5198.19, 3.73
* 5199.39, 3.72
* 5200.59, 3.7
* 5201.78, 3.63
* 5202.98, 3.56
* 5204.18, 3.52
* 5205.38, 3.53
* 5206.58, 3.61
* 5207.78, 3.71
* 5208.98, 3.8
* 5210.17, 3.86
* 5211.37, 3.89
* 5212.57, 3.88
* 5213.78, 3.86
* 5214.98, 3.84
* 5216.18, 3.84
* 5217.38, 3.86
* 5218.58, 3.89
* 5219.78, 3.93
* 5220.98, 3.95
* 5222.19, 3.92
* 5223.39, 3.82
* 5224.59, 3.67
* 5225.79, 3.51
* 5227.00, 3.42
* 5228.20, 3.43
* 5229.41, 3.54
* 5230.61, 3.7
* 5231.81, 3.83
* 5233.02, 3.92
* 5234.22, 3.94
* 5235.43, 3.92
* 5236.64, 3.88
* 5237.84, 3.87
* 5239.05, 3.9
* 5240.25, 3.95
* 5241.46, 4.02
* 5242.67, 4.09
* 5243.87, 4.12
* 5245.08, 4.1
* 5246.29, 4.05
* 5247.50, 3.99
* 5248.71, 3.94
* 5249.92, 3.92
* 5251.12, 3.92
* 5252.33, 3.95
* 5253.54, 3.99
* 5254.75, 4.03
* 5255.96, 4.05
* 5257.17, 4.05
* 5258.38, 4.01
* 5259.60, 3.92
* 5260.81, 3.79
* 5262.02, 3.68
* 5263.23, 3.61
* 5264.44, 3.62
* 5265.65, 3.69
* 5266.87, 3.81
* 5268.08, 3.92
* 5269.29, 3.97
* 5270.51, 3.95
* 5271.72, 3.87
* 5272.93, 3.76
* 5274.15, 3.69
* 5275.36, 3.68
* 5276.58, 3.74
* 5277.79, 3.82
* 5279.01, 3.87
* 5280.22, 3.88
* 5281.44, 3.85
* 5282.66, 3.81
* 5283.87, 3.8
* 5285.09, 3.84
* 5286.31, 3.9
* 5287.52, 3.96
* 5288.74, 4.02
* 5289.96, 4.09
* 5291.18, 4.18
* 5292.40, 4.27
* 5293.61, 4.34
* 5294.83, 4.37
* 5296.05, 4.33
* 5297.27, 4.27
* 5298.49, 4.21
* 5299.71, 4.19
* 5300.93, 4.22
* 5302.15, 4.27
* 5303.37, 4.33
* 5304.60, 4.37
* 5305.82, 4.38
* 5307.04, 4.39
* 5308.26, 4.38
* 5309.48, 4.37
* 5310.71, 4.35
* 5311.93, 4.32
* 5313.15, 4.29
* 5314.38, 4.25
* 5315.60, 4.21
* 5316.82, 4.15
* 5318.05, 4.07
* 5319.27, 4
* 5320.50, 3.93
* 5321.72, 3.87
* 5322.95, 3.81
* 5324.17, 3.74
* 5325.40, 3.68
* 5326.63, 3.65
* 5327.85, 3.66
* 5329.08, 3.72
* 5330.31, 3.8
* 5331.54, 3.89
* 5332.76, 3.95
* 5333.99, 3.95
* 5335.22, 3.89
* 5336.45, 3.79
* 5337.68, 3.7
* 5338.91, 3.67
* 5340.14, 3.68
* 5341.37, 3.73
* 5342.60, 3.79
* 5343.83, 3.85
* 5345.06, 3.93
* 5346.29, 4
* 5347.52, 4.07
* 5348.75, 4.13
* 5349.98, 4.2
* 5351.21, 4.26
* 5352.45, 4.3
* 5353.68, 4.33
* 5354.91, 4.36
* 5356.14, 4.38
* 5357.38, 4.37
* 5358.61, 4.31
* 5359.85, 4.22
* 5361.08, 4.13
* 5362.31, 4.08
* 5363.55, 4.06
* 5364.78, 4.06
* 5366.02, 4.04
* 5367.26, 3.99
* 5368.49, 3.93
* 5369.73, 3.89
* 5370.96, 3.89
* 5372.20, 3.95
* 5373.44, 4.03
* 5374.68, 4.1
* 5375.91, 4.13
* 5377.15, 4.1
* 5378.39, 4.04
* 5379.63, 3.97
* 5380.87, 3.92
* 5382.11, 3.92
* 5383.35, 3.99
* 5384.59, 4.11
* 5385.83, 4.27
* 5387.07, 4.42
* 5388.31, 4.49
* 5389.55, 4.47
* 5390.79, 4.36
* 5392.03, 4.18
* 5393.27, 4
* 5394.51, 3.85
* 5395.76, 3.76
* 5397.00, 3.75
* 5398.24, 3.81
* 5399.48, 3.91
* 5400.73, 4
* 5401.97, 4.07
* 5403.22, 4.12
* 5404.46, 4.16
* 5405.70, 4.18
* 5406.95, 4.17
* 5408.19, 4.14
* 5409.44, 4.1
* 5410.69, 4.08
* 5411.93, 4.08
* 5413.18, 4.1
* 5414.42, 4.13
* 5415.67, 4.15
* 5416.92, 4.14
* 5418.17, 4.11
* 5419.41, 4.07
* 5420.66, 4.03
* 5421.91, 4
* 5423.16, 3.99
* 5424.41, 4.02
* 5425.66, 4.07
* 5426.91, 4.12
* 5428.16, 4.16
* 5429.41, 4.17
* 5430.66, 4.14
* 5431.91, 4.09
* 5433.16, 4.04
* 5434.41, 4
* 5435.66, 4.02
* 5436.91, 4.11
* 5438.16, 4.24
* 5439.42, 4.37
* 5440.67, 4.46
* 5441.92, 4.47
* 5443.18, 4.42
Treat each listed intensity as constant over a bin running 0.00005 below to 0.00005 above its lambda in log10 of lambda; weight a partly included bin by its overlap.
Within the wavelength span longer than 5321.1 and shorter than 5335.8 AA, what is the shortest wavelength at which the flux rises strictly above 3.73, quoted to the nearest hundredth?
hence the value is 5321.72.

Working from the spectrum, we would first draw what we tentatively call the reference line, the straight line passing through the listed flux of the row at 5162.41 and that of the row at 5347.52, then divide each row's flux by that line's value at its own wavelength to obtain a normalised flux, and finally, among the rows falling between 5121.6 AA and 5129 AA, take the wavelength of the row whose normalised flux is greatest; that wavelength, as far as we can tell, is 5122.15 AA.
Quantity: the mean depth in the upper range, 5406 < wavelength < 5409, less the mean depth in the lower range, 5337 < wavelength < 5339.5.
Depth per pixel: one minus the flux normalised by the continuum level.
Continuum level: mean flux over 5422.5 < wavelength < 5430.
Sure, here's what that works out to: -0.11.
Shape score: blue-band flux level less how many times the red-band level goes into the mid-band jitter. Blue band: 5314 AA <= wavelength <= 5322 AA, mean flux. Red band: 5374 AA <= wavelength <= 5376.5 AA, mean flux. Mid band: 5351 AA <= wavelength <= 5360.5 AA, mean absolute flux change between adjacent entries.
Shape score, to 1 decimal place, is 4.1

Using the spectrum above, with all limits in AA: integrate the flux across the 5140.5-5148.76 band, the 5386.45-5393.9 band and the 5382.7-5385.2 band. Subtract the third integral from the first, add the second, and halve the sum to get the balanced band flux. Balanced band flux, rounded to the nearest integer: 25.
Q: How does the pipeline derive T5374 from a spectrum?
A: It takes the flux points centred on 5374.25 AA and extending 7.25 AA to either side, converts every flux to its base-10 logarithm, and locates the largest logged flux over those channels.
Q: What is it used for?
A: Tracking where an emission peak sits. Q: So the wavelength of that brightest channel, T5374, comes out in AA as 5375.91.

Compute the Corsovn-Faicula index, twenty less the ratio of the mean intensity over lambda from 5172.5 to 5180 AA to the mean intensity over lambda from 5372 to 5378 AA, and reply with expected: 19.1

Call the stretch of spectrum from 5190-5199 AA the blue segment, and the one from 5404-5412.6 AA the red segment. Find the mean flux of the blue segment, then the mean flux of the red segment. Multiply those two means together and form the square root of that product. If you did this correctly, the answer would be 3.98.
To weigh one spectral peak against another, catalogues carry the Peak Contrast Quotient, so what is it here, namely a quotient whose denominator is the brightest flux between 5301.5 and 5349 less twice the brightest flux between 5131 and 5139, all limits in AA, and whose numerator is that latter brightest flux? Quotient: -1.24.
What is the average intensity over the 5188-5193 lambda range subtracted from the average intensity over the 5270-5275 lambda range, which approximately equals -0.13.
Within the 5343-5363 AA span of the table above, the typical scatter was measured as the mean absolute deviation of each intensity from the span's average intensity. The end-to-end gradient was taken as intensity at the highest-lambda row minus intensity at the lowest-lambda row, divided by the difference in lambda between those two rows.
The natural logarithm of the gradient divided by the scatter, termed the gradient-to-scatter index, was -2.4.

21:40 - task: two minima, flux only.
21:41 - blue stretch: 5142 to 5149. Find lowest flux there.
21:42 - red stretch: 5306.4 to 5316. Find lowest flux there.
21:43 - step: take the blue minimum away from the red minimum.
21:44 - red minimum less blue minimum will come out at 1.0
